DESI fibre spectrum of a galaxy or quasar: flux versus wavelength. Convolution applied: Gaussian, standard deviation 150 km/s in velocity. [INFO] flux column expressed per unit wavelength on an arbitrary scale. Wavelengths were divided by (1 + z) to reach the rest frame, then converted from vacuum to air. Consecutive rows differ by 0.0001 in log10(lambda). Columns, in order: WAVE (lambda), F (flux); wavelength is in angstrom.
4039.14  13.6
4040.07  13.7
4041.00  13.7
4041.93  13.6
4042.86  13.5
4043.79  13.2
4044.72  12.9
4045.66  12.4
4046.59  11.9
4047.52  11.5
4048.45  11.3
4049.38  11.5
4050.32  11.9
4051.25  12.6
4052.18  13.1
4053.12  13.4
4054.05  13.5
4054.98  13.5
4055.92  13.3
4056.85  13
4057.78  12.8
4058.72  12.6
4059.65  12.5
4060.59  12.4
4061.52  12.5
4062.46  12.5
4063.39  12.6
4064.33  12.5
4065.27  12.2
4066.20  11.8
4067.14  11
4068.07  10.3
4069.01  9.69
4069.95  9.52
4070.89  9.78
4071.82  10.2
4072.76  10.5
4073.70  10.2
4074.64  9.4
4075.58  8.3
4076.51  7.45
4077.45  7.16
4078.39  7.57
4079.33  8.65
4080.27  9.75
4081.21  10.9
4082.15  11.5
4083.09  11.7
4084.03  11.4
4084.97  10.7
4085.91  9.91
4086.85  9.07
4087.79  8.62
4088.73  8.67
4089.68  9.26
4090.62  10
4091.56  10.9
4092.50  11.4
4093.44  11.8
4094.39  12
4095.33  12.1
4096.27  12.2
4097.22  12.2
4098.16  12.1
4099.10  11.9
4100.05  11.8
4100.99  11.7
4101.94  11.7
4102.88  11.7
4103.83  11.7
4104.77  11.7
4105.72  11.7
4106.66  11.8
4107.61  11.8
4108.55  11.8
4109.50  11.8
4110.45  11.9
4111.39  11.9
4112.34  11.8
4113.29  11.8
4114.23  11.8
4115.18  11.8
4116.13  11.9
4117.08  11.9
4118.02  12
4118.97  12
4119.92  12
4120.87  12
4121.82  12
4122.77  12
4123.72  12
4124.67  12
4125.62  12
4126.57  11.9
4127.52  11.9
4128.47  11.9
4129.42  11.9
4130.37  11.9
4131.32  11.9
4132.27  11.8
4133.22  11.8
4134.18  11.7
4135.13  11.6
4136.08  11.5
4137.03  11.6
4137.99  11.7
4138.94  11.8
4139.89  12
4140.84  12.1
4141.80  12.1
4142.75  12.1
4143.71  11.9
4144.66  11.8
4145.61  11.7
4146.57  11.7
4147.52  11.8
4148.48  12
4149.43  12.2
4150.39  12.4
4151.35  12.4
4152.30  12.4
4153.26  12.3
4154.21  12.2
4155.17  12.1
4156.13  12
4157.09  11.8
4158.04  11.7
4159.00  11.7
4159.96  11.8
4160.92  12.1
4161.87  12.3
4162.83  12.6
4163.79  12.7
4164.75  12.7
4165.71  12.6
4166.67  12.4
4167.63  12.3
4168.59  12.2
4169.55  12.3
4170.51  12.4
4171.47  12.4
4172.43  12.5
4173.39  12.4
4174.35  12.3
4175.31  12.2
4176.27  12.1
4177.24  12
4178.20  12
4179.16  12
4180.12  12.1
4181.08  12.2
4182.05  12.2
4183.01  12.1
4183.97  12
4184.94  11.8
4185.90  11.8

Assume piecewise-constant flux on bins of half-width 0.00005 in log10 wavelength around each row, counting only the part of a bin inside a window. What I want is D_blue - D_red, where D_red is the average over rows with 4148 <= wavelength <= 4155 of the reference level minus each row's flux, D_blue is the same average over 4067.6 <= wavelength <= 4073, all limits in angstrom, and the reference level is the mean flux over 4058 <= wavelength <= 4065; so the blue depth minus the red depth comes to 2.3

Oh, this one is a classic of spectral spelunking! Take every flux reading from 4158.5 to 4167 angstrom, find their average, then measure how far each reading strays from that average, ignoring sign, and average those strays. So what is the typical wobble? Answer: 0.31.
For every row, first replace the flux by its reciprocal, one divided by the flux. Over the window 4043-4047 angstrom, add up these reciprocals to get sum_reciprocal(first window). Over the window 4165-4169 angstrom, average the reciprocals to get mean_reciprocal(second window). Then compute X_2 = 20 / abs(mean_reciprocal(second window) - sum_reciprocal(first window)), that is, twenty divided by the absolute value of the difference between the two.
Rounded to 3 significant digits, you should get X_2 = 84.3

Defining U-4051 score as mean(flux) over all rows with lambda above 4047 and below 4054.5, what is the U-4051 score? 12.3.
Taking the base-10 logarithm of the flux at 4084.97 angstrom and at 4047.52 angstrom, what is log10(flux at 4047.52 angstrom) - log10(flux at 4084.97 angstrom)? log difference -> 0.031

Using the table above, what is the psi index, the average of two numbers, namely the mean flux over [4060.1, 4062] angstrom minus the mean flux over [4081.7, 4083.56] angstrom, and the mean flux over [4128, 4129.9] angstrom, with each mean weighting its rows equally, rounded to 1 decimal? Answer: 6.4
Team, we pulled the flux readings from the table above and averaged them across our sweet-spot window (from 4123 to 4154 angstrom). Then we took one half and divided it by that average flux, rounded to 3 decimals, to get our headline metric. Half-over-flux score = 0.042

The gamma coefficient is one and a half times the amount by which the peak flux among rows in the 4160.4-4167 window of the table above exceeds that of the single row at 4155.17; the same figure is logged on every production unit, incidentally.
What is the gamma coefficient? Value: 0.9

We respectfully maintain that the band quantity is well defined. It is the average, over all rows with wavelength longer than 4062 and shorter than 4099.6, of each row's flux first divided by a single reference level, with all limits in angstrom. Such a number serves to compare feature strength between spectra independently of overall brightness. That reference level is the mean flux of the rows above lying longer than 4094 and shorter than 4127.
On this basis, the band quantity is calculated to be 0.881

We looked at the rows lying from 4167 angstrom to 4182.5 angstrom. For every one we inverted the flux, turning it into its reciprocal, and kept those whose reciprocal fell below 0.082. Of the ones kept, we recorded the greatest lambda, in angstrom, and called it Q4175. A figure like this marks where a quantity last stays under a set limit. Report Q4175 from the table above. 4182.05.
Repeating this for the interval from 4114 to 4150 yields 4149.43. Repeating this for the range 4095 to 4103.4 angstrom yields 4097.22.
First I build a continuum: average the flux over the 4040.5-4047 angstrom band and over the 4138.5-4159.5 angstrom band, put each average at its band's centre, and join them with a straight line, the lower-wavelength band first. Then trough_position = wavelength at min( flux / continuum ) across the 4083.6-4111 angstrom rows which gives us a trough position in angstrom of 4087.79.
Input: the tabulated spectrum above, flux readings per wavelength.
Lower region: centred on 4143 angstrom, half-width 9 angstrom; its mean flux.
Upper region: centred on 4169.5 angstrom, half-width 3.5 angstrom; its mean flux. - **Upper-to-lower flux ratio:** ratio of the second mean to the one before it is 1.04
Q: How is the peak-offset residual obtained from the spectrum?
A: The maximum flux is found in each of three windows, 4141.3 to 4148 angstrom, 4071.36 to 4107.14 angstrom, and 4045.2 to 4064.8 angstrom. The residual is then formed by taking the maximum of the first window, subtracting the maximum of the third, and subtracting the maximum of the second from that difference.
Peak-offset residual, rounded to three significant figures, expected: -13.6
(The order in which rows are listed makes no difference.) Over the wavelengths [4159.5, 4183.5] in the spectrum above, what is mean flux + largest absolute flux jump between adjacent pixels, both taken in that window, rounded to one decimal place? 12.6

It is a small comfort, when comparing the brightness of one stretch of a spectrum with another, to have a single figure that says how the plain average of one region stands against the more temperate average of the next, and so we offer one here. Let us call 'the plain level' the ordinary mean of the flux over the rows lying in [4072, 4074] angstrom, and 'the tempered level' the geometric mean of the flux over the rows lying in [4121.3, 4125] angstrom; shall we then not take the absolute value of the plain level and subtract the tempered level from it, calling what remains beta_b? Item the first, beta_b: -1.7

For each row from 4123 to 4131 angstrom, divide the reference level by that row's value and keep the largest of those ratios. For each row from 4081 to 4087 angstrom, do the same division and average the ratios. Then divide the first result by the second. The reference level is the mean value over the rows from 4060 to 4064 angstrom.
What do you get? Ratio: 0.90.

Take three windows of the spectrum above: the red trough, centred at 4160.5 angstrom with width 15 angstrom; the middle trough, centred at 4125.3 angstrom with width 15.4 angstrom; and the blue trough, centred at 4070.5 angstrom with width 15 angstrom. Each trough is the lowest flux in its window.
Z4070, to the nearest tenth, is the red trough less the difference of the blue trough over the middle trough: 16.3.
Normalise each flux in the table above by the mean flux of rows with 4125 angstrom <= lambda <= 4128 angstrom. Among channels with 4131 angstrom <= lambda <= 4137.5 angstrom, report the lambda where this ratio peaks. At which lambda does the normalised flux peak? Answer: 4131.32 angstrom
